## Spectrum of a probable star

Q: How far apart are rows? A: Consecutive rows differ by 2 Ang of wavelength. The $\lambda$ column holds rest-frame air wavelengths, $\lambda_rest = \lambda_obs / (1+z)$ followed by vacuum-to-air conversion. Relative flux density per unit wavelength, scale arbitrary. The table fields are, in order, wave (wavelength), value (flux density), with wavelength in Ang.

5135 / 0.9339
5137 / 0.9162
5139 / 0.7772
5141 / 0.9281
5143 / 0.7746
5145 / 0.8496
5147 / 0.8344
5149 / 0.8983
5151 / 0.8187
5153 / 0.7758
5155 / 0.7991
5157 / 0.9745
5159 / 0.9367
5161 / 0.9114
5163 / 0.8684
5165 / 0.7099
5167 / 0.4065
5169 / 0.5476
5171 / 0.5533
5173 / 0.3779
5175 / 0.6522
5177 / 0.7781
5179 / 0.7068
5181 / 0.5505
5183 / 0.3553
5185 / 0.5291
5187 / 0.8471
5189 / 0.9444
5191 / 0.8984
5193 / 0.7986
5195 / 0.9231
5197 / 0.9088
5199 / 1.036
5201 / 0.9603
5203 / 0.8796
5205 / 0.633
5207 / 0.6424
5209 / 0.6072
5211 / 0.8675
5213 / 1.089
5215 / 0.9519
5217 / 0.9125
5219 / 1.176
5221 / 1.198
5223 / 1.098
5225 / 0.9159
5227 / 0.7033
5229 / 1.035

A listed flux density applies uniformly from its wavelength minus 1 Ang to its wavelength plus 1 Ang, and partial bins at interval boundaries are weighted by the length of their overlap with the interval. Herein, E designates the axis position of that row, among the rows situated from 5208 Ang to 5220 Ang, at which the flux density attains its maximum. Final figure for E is 5219 Ang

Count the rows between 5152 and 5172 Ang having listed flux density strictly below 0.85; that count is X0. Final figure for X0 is 6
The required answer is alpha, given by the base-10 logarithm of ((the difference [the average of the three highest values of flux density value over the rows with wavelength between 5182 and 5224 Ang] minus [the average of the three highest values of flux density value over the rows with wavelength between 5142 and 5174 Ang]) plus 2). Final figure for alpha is 0.346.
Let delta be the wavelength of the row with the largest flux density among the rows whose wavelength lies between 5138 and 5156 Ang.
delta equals 5141 Ang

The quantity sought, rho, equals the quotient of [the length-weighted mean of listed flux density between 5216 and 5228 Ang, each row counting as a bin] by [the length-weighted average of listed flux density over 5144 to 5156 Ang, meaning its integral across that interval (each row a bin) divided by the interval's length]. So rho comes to 1.2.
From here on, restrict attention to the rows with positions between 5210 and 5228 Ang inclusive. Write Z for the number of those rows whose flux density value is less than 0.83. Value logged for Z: 1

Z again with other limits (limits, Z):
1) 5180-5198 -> 4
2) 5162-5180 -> 8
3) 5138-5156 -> 5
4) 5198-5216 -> 3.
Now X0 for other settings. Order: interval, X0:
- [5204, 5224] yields 3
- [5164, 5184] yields 10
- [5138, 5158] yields 7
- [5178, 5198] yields 6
